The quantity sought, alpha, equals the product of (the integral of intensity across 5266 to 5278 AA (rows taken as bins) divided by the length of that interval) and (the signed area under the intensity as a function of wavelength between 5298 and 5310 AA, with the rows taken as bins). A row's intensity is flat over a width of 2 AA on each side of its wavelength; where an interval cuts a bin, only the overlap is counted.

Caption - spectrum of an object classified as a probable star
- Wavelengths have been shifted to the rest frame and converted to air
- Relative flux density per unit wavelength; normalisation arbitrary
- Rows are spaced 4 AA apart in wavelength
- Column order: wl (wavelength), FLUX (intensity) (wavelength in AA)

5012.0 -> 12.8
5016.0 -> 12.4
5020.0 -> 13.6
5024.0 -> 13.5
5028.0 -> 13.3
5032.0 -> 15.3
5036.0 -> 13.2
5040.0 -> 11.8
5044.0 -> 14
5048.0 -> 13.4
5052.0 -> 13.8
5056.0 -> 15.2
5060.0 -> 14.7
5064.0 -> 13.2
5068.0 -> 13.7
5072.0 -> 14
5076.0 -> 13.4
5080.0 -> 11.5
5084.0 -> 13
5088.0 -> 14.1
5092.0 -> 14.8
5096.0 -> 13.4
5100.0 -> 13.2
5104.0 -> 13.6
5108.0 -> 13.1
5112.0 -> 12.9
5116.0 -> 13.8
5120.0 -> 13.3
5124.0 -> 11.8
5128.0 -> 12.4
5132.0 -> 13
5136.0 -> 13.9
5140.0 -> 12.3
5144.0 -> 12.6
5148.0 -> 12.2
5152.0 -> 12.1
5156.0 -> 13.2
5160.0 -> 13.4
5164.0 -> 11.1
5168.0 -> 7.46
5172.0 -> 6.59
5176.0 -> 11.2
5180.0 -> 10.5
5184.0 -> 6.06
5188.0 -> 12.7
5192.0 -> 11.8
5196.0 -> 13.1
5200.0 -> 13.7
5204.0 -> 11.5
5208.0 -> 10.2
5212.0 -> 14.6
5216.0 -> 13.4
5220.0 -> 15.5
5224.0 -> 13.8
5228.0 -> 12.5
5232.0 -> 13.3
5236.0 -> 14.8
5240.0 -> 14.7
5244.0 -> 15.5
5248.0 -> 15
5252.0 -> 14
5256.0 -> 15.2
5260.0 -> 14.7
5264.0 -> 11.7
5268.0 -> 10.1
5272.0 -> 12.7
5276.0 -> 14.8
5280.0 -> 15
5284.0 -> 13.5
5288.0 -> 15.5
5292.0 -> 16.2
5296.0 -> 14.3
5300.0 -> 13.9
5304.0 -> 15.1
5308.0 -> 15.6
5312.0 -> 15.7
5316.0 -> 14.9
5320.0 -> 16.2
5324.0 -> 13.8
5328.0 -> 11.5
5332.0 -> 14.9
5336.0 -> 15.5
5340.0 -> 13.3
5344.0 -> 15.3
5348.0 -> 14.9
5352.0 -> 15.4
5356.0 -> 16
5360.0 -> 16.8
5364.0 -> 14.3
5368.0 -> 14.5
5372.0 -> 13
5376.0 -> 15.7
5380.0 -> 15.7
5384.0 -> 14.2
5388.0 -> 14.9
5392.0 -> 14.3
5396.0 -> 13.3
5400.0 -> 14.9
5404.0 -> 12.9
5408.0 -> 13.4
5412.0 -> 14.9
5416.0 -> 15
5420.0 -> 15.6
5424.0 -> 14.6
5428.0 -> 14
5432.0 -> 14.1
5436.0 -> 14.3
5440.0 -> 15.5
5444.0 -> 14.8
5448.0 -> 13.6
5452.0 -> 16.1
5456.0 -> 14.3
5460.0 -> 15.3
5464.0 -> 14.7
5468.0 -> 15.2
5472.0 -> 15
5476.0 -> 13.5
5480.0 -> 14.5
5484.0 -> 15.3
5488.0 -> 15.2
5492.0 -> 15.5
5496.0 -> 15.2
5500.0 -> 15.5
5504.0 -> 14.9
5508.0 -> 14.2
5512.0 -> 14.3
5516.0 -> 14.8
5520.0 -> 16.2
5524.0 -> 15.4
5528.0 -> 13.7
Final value 2236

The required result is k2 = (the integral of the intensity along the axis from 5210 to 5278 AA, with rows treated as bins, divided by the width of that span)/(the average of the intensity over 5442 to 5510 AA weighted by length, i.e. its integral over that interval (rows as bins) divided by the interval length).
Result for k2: 0.93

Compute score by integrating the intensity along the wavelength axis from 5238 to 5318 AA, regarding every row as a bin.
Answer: 1152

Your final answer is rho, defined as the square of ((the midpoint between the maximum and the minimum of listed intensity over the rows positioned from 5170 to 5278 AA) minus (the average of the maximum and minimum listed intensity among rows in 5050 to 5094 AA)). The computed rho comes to 7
